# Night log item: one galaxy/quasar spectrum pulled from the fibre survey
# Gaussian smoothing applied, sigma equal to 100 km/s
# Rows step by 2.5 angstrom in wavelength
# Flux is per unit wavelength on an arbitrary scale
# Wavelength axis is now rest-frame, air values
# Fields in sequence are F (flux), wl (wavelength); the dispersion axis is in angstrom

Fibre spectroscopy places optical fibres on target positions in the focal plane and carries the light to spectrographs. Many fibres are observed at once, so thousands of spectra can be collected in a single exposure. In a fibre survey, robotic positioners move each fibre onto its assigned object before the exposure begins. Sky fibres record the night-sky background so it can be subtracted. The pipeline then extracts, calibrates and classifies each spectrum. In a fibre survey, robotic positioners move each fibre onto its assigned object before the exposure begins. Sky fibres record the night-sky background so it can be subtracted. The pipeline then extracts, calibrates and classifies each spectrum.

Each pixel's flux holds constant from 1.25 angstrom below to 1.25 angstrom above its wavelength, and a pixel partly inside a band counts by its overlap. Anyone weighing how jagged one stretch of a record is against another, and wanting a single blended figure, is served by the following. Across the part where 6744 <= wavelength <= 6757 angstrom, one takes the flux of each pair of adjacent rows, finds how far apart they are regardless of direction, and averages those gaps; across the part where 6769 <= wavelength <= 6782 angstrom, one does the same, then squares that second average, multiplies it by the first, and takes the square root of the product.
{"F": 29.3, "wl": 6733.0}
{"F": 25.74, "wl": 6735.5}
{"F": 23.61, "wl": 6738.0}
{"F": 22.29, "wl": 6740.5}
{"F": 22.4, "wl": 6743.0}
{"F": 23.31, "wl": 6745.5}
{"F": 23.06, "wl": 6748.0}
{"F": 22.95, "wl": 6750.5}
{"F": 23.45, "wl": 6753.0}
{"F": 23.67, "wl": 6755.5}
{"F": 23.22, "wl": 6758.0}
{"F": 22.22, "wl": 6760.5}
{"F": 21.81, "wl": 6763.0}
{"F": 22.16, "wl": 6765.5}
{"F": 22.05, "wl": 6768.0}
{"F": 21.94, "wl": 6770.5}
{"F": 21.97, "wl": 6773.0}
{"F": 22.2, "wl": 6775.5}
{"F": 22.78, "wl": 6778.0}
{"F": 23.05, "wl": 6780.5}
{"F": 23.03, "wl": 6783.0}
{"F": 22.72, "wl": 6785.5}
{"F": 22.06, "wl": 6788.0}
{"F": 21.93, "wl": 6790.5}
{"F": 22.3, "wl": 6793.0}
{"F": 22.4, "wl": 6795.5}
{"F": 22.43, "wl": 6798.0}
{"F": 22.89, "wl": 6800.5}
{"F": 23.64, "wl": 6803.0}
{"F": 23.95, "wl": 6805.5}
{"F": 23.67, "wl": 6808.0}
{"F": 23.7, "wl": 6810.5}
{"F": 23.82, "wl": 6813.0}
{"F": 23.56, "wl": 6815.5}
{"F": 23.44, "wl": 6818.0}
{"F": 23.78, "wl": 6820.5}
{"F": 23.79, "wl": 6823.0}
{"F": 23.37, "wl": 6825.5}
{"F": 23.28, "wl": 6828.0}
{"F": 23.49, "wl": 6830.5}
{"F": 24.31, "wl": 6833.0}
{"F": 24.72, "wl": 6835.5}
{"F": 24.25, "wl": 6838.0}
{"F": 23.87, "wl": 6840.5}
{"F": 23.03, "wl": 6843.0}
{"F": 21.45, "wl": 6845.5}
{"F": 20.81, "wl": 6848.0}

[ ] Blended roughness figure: 0.14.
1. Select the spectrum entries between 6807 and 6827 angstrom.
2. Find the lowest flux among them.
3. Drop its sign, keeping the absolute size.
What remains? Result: 23.37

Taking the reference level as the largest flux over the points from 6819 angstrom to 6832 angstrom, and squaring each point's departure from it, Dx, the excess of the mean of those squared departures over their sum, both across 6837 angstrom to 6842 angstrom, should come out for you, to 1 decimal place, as -0.1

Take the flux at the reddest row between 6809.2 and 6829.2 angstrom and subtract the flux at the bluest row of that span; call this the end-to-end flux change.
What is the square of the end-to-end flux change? 0.2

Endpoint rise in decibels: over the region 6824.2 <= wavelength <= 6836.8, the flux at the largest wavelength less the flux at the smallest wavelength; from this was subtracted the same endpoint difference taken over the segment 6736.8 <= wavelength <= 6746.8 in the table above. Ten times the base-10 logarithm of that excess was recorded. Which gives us 2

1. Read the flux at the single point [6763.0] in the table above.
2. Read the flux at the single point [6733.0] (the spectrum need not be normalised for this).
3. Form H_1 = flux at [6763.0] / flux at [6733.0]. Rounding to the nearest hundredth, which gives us 0.74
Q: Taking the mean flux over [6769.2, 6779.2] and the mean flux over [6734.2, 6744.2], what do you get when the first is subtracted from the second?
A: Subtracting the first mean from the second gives 1.3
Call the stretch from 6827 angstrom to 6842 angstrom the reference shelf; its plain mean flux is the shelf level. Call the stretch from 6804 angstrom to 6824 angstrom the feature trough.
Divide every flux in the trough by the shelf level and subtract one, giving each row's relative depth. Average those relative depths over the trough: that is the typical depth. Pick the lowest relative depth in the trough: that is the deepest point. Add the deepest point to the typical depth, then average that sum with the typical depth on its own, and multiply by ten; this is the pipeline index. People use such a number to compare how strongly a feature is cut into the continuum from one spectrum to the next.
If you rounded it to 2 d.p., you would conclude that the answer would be -0.23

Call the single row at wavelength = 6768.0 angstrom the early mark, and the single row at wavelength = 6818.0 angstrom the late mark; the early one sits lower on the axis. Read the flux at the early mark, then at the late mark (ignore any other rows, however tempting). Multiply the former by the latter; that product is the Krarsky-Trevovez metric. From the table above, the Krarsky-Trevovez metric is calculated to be 517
